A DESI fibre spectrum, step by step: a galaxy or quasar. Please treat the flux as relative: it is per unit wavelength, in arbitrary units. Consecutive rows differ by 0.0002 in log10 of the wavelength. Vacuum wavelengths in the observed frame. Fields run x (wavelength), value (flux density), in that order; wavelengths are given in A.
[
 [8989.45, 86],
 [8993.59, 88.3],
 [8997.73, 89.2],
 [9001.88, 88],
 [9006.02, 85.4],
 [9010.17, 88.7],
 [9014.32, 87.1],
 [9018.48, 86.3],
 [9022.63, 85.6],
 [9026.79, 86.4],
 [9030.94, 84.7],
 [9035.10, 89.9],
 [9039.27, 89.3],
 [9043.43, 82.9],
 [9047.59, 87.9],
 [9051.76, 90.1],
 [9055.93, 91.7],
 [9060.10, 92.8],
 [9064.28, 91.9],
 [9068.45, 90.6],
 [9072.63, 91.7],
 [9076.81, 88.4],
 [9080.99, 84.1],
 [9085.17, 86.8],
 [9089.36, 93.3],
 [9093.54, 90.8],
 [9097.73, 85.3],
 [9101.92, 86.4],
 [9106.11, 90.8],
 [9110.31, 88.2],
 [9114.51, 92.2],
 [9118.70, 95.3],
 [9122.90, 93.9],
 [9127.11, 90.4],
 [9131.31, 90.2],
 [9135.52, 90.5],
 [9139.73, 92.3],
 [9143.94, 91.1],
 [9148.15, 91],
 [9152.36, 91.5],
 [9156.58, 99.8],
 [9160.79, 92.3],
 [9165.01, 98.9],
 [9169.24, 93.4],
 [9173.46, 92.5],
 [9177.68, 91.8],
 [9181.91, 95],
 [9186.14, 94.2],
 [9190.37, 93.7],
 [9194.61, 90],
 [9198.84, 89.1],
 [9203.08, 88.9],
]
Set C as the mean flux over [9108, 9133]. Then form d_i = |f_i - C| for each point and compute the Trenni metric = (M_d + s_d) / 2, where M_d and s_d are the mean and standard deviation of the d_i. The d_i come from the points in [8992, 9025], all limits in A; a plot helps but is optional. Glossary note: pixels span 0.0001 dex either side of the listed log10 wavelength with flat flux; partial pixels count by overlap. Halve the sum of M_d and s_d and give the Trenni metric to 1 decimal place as 2.9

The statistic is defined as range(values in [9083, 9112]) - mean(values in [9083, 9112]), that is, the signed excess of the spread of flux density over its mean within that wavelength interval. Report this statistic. -80.8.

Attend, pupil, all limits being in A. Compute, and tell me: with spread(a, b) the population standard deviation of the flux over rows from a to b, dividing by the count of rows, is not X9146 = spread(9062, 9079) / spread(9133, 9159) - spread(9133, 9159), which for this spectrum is -2.8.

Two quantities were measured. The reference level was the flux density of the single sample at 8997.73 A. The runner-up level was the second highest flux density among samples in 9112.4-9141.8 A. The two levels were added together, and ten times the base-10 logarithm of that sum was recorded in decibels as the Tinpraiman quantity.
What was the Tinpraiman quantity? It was 22.6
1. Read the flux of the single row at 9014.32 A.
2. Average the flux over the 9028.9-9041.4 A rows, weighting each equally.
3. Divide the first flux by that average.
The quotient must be 0.99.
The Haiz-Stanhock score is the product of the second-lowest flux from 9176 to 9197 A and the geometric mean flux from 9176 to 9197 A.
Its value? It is 8530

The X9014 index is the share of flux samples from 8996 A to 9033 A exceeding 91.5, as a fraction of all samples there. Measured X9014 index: 0.0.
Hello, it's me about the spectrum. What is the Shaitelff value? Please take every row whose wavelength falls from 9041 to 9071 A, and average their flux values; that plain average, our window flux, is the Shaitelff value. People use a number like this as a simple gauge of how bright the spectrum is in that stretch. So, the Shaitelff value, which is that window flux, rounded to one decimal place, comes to 89.7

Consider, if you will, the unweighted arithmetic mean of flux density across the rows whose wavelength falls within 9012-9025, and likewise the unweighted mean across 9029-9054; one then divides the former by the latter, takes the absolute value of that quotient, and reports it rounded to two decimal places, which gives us 0.99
